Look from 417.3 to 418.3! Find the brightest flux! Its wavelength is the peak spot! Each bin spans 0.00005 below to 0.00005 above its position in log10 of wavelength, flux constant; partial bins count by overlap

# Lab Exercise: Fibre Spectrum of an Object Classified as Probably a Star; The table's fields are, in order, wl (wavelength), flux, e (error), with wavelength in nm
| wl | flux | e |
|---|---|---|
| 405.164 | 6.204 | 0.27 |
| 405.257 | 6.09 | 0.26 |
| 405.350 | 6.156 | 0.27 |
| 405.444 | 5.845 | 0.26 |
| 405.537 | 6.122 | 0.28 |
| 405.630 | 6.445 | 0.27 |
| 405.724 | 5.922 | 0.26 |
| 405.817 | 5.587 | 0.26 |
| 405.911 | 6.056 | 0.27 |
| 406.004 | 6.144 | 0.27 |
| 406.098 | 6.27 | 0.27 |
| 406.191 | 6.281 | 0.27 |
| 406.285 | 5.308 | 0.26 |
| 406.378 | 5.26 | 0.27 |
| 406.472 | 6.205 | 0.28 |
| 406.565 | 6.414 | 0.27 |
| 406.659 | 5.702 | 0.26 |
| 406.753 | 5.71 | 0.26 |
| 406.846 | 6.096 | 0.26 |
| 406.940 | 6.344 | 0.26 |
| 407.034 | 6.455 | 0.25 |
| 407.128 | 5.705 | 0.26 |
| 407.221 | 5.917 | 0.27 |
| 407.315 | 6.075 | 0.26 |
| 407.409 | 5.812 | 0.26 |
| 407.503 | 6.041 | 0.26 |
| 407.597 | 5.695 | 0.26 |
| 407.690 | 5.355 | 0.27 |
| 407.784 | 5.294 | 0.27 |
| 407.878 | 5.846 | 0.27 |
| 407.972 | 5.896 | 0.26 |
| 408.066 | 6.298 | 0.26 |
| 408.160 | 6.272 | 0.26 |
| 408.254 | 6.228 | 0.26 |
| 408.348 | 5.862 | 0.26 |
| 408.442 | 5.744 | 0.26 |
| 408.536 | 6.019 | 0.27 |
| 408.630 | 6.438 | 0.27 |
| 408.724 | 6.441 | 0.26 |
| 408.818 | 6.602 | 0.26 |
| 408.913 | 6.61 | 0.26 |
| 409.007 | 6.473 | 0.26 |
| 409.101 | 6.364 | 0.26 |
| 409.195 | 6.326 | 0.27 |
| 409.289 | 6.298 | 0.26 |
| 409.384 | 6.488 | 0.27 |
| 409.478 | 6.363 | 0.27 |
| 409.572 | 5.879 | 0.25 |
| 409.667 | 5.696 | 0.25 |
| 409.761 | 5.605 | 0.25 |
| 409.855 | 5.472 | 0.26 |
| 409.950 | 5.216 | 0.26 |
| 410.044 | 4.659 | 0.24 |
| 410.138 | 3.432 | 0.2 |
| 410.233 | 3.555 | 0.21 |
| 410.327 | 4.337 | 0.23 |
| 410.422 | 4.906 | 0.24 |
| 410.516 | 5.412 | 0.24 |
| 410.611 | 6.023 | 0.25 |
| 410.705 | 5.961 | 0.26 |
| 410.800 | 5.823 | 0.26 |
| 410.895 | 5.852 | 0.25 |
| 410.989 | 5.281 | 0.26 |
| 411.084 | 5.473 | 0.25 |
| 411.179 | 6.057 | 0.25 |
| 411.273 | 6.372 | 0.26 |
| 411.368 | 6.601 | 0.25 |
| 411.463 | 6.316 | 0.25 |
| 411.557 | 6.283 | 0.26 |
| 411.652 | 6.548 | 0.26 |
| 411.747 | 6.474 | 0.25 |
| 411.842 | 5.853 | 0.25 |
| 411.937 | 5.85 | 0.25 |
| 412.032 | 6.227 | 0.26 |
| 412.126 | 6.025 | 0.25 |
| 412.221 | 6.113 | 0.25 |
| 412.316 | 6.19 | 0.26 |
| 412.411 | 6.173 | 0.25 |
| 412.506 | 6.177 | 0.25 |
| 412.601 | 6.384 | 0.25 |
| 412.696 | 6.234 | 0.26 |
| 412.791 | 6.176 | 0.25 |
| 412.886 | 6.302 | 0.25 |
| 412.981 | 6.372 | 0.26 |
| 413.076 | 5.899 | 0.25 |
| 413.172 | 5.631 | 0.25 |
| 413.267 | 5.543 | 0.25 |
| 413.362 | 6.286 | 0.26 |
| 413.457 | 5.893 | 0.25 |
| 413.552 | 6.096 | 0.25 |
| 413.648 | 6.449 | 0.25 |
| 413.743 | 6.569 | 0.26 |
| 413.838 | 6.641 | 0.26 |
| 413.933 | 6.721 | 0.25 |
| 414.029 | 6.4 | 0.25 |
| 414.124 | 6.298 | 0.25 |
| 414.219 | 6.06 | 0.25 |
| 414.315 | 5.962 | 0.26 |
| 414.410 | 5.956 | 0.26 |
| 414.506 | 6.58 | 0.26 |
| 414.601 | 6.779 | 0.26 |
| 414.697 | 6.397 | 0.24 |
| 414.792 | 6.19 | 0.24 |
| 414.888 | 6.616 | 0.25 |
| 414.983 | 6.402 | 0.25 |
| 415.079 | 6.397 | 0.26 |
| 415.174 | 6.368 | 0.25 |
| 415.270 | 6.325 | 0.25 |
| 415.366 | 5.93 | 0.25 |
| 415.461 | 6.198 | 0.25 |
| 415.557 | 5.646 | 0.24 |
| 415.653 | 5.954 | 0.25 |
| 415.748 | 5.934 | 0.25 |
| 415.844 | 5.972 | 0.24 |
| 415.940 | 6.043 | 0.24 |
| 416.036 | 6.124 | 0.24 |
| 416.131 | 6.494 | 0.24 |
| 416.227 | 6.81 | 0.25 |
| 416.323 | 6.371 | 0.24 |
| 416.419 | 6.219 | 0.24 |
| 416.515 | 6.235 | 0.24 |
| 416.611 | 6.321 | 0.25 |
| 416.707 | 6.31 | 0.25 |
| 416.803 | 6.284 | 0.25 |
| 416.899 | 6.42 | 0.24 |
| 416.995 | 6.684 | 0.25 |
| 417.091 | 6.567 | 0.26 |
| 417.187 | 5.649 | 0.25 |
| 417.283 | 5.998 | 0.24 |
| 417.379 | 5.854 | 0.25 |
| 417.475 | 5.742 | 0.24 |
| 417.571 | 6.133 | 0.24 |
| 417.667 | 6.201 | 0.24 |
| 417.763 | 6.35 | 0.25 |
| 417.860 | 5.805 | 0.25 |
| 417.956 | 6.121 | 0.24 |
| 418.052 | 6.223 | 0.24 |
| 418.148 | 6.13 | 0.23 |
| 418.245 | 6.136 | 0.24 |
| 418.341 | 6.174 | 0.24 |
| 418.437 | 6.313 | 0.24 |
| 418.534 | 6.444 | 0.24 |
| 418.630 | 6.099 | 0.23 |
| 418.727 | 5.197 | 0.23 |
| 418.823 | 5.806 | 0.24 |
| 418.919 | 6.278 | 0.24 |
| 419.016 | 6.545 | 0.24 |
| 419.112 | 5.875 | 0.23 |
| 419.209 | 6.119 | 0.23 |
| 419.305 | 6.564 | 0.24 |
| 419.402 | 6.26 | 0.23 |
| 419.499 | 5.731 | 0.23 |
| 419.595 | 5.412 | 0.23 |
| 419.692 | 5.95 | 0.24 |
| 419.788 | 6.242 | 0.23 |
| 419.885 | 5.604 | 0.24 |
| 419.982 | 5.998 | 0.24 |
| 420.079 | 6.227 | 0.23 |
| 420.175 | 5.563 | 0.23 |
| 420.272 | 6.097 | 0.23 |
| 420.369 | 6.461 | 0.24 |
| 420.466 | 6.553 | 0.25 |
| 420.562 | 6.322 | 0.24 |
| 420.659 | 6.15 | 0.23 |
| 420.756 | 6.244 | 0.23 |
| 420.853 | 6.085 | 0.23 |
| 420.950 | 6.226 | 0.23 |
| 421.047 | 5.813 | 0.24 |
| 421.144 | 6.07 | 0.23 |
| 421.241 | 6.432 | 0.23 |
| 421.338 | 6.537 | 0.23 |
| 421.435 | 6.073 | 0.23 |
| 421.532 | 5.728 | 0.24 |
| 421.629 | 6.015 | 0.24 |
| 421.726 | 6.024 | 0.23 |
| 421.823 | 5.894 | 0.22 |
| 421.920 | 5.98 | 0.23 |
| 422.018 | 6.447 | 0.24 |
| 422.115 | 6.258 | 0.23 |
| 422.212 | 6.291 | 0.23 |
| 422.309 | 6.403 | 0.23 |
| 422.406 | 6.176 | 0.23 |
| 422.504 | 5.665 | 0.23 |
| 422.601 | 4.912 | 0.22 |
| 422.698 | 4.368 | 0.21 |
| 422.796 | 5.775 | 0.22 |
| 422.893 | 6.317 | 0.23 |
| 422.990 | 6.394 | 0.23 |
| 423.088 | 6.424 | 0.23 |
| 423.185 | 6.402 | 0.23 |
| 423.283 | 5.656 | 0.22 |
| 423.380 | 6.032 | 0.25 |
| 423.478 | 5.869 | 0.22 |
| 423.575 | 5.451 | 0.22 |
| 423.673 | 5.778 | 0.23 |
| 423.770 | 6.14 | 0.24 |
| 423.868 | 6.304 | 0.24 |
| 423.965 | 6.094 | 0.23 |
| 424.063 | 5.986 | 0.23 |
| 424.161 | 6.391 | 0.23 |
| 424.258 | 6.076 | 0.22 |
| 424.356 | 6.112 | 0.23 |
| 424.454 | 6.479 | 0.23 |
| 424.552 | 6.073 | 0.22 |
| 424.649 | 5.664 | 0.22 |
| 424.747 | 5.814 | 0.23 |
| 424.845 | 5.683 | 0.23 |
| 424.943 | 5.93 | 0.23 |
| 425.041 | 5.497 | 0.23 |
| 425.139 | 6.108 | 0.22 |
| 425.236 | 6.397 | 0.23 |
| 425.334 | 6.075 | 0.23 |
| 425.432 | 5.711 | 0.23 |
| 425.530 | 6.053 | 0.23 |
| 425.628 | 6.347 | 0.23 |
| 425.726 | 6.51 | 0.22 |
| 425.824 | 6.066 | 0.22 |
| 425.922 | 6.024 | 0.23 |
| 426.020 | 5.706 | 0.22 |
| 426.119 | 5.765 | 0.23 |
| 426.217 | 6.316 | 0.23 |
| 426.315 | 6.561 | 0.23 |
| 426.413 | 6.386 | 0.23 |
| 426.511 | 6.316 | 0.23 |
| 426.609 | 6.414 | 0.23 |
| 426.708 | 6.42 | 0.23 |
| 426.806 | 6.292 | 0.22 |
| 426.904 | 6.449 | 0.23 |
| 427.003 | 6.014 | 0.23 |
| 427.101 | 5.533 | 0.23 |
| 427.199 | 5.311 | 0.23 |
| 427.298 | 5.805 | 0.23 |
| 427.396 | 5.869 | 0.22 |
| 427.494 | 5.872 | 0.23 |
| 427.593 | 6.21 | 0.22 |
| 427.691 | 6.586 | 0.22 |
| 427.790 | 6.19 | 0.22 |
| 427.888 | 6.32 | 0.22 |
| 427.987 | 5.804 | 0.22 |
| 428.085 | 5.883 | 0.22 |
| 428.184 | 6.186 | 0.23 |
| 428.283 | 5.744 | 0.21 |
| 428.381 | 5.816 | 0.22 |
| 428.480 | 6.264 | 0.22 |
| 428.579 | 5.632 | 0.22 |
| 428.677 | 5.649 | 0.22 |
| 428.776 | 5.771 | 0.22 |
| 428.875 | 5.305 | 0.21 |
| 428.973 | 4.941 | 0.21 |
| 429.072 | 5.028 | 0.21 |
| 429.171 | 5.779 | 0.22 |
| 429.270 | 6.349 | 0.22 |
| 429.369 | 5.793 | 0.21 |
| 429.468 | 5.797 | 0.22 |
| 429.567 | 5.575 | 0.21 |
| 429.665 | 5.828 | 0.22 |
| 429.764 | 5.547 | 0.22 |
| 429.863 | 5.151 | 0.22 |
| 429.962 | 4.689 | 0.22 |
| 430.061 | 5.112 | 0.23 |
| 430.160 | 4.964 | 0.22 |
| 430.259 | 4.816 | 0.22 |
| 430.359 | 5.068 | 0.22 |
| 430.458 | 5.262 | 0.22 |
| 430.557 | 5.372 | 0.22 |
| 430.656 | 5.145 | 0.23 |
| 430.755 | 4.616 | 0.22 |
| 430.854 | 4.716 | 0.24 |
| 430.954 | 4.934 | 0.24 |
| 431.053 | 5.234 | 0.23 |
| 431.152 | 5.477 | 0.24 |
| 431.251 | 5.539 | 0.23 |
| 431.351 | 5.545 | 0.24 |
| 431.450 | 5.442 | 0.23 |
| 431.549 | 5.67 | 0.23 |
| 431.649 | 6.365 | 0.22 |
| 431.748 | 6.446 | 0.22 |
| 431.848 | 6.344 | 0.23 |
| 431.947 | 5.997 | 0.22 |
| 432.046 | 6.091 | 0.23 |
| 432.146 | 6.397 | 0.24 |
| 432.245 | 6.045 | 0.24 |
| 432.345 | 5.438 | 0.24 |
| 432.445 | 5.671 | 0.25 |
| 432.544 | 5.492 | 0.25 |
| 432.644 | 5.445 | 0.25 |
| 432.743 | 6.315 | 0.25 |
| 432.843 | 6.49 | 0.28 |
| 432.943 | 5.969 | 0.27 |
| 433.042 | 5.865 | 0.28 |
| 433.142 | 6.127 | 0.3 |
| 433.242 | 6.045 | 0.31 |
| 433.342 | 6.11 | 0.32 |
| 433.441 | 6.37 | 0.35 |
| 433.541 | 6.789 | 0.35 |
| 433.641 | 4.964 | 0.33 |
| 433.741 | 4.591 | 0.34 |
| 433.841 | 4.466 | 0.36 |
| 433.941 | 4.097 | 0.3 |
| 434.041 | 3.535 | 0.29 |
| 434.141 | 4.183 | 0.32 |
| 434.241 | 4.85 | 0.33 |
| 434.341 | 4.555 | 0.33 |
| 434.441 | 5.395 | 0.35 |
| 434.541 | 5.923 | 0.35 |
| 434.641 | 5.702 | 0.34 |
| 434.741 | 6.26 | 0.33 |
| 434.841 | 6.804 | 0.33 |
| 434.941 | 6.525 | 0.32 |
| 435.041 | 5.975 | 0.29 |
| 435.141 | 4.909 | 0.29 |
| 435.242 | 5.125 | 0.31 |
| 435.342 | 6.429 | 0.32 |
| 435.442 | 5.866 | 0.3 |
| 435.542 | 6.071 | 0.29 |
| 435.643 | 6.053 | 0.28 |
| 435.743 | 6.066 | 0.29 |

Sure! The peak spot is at 417.763 nm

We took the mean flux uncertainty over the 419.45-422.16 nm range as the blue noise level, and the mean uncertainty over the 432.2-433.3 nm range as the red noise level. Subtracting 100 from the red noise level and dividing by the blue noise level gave -427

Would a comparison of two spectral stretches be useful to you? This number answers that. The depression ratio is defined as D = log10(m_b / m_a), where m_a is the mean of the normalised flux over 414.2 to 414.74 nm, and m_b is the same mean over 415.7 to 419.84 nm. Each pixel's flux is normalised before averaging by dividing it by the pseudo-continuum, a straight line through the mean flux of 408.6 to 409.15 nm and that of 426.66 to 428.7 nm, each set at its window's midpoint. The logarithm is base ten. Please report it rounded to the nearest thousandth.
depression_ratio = -0.004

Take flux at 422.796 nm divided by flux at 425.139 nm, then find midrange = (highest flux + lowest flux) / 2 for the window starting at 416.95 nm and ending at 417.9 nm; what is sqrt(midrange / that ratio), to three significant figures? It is 2.55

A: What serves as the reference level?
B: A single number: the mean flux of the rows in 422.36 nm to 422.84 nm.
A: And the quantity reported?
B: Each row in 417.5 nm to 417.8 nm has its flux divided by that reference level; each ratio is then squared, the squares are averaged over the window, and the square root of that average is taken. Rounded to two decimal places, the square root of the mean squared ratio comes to 1.16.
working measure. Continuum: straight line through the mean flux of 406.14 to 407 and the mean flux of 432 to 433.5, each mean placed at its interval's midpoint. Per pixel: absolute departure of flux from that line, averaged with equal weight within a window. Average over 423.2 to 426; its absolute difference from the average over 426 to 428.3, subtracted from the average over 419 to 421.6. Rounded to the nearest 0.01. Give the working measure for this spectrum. 0.21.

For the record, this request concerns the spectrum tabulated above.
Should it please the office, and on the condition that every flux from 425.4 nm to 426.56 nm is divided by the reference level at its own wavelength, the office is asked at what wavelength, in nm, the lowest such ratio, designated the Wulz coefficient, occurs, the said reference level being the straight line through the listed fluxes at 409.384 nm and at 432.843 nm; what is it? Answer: 426.020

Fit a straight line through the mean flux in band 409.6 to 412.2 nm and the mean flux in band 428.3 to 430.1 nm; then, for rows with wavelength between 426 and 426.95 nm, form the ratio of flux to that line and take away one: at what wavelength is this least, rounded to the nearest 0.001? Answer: 426.020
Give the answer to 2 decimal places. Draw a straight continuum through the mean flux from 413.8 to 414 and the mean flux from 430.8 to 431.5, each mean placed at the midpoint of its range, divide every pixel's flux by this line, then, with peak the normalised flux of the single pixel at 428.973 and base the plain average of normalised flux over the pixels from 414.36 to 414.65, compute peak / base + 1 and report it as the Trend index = 1.93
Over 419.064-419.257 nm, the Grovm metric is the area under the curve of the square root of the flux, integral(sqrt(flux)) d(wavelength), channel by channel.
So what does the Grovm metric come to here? 0.473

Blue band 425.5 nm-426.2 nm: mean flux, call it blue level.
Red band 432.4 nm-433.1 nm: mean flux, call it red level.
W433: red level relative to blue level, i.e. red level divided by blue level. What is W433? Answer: 0.97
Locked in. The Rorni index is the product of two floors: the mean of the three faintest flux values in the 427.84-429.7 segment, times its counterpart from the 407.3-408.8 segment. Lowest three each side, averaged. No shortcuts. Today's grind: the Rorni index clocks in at 28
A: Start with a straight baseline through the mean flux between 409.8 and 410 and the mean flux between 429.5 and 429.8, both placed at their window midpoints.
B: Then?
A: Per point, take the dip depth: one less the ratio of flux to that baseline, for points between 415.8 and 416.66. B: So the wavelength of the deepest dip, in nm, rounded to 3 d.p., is 415.844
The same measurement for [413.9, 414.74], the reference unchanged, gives 414.410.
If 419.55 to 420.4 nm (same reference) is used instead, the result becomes 419.595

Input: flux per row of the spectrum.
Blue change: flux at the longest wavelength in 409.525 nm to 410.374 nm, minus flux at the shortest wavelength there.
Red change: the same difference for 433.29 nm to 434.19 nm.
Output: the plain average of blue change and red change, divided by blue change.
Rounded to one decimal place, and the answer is 1.1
